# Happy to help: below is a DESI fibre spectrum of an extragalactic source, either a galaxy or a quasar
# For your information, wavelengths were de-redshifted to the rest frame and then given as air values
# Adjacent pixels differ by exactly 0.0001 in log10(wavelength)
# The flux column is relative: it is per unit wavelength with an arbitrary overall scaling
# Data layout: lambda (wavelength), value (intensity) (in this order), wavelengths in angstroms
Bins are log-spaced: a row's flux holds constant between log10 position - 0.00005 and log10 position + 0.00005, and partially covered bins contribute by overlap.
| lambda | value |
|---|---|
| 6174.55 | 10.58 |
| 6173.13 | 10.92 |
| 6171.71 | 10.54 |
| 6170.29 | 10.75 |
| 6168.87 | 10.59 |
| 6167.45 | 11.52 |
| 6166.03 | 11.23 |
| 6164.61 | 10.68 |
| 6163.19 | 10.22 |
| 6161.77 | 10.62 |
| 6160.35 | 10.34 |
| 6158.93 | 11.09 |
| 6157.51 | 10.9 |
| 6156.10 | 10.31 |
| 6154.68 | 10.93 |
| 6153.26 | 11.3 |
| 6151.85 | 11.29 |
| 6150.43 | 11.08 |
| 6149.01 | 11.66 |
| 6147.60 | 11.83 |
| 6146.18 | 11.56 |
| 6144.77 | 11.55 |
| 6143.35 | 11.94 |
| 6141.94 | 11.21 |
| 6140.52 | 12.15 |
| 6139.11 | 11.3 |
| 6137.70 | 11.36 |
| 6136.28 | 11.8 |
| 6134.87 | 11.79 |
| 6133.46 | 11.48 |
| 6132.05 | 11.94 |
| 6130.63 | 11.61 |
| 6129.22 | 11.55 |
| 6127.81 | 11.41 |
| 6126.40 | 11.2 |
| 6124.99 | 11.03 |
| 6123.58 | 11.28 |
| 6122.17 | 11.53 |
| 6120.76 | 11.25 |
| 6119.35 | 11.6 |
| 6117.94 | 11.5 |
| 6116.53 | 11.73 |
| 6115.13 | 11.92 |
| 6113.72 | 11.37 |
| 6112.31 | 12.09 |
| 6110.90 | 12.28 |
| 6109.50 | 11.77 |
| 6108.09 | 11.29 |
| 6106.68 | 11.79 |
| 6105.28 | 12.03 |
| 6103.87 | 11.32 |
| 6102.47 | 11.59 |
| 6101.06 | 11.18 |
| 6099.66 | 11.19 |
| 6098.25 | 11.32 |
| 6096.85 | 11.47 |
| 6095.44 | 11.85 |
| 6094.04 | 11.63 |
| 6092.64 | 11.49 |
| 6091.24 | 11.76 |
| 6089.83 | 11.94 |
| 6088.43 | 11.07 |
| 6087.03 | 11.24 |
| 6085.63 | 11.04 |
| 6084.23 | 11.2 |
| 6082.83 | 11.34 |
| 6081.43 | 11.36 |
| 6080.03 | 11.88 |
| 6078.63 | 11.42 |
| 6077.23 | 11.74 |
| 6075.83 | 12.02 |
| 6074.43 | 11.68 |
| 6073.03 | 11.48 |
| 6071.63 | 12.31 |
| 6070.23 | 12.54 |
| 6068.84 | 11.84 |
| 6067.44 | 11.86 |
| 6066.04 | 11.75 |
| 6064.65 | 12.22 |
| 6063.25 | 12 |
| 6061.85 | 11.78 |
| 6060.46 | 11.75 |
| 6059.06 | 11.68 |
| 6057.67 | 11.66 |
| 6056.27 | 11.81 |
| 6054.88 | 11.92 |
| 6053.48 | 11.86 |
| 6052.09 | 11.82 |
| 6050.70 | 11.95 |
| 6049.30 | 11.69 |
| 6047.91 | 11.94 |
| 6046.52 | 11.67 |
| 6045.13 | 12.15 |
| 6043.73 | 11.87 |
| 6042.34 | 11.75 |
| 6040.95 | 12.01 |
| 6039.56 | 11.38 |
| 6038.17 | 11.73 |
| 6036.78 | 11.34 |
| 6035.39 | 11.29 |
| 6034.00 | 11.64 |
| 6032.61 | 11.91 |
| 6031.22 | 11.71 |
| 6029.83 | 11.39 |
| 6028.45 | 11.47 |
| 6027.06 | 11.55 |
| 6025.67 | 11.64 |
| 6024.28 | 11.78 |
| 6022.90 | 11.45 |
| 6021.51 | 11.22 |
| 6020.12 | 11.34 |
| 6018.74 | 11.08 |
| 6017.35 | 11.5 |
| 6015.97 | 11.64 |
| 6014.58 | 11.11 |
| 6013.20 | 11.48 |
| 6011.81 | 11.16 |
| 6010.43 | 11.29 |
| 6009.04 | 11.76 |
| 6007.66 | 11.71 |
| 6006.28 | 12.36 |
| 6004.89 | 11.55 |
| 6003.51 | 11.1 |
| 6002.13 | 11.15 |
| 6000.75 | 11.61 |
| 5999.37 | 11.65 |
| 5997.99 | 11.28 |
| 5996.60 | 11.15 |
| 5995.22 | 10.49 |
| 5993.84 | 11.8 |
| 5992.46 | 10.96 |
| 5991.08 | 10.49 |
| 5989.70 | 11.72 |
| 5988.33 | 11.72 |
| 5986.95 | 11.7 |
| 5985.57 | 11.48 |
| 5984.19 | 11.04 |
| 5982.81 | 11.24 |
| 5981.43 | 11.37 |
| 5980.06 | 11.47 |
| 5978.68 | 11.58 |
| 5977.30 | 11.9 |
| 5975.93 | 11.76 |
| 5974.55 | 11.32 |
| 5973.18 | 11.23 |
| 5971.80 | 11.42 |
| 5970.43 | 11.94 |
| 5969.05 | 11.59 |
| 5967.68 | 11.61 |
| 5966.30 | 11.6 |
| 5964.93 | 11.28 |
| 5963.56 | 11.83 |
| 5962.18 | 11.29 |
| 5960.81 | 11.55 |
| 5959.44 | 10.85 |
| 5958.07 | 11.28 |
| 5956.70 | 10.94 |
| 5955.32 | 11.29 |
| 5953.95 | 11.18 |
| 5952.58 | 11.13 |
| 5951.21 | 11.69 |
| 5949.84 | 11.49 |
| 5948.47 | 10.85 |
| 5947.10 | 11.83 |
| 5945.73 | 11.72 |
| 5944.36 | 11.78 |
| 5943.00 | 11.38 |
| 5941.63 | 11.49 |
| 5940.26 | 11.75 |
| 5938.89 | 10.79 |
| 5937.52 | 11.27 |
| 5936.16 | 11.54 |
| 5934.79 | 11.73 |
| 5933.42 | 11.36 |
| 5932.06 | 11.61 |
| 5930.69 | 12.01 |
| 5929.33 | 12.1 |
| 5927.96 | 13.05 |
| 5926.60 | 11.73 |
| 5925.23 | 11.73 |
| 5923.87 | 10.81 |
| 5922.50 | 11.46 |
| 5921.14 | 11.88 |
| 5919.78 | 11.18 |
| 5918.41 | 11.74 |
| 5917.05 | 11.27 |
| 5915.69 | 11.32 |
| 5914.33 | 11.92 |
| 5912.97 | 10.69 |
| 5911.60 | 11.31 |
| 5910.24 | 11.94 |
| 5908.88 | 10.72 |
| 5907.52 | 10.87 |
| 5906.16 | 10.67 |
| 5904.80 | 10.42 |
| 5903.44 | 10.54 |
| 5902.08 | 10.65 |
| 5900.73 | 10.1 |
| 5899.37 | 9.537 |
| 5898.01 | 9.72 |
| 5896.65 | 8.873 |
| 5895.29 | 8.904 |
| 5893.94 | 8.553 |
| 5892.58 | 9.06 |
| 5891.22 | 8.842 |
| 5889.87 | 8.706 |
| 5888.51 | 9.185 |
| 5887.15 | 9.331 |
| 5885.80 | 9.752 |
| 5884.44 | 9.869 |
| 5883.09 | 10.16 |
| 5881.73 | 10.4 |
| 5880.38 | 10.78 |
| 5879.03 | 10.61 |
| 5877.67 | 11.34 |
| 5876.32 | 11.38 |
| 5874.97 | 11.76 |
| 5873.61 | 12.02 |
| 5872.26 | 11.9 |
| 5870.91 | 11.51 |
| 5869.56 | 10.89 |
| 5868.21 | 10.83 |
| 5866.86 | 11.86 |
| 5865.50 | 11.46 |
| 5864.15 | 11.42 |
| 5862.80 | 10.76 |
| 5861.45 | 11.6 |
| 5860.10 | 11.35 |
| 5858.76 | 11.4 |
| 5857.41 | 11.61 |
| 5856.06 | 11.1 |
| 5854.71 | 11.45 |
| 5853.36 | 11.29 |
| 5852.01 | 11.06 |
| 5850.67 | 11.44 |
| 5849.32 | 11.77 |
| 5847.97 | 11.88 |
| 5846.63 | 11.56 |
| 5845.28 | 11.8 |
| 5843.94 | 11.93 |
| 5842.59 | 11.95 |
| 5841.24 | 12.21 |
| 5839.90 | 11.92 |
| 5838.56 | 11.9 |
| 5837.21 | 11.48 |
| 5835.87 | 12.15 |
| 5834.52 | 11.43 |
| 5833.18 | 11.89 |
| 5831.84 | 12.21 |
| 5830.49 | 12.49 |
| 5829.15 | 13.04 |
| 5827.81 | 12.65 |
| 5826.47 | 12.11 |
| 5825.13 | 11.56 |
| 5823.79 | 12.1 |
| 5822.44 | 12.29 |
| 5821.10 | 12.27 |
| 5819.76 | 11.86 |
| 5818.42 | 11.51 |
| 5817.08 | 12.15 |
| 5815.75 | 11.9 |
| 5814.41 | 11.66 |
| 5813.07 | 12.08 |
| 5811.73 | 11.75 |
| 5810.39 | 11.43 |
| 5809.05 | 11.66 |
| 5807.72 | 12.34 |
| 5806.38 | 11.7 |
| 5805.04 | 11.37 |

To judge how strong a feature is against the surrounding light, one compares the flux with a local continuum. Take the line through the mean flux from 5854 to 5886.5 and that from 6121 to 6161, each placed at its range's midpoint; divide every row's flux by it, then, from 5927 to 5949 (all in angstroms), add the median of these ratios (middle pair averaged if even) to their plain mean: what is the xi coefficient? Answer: 2.08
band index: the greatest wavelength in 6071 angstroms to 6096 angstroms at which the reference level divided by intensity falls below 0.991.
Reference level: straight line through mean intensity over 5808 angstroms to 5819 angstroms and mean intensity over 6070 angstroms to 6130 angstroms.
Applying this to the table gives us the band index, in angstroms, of 6095.44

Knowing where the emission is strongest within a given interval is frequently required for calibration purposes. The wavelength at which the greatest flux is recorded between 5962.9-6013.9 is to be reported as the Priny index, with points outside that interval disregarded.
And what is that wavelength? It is 6006.28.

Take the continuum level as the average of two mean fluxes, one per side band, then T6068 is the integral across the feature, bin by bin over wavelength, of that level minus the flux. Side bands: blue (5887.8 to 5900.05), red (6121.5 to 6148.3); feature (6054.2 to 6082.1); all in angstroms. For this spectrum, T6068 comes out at -43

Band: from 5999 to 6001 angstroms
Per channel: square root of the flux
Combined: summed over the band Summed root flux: 6.82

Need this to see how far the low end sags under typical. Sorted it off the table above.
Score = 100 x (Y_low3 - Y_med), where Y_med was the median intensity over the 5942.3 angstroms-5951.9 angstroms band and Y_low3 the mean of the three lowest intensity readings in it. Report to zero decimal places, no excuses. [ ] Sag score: -45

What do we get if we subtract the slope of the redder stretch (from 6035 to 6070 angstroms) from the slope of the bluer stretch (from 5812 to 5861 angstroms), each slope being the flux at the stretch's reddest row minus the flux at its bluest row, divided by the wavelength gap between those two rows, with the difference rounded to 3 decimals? -0.032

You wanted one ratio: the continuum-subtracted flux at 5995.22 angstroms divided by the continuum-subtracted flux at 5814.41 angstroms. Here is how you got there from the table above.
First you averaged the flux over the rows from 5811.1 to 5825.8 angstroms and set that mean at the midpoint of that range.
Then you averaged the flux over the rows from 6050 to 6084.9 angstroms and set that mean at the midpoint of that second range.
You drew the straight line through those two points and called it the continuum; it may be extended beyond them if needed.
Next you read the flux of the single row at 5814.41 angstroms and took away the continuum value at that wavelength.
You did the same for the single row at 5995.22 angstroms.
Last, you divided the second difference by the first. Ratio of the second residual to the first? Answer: 5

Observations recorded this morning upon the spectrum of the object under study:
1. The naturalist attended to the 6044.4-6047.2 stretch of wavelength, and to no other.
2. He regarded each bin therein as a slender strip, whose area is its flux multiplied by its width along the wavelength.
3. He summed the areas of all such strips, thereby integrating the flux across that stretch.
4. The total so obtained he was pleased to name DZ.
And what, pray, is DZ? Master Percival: 33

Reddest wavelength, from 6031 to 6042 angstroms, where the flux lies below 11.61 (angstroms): 6039.56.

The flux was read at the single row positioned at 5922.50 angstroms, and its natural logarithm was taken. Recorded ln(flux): 2.44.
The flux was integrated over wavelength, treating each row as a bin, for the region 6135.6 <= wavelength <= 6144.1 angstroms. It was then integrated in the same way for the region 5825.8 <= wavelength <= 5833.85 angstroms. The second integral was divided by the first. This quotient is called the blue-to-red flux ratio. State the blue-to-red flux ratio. 1.01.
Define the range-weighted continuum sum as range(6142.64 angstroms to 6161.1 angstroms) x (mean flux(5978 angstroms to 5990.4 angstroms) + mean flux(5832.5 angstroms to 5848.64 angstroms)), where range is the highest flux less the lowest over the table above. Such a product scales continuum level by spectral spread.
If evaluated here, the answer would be 38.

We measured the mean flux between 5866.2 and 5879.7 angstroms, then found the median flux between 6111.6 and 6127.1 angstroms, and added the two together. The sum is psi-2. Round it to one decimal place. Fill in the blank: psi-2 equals 22.9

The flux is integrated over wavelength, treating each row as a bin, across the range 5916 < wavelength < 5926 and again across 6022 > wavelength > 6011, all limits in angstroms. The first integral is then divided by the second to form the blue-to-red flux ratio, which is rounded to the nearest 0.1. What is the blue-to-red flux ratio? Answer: 0.9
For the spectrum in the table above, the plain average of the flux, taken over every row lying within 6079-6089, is 11.3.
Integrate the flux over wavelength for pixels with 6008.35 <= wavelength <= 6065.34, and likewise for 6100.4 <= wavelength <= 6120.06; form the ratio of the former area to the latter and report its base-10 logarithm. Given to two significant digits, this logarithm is 0.46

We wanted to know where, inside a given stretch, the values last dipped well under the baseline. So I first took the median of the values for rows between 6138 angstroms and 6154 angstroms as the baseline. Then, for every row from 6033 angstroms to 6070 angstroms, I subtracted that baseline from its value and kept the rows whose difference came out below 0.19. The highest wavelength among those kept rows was 6059.06 angstroms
